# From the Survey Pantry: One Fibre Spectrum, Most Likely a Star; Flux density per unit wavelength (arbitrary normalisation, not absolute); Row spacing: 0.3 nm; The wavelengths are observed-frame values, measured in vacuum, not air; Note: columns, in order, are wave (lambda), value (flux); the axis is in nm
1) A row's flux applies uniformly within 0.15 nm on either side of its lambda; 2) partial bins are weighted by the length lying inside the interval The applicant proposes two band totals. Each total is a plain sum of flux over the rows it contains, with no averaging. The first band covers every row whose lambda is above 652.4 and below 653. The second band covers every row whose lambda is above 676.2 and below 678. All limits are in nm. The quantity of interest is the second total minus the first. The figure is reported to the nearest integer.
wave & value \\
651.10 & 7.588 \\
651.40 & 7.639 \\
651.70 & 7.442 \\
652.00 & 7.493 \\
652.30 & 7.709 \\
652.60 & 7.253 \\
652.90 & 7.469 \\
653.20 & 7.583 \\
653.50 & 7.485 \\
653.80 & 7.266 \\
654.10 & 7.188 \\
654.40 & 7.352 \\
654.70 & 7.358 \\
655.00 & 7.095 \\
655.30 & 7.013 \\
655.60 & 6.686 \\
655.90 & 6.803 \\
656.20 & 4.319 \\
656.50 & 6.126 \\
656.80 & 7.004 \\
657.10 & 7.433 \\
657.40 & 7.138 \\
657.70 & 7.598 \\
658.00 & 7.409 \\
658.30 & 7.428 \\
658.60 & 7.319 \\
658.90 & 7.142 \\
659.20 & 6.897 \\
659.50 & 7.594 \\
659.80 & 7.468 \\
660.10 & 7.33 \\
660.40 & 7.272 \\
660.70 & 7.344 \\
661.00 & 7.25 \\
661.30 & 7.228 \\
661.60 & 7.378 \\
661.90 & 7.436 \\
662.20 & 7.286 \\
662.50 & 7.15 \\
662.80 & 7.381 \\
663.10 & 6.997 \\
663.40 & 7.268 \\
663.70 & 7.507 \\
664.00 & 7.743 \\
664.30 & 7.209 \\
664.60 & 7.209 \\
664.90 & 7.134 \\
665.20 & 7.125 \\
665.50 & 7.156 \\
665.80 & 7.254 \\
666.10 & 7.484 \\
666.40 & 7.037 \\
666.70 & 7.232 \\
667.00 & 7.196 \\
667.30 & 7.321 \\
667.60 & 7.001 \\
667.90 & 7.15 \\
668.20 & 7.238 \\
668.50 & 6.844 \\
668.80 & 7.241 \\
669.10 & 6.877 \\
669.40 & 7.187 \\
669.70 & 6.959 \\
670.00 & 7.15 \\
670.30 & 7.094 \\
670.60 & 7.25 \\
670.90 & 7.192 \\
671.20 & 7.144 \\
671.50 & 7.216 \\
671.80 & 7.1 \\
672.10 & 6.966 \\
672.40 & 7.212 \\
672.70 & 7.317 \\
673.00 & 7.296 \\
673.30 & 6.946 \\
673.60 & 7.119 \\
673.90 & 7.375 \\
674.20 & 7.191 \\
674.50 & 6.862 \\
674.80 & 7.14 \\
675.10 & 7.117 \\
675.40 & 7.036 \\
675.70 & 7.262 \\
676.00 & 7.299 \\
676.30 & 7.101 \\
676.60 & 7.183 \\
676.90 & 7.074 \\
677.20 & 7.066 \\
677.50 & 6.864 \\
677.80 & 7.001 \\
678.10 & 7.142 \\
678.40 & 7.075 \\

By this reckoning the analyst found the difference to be 28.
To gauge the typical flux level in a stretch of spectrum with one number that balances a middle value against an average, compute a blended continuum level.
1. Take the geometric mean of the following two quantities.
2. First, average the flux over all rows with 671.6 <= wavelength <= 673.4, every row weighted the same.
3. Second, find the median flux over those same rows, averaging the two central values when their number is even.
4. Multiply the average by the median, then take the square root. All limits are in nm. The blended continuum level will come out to 7.15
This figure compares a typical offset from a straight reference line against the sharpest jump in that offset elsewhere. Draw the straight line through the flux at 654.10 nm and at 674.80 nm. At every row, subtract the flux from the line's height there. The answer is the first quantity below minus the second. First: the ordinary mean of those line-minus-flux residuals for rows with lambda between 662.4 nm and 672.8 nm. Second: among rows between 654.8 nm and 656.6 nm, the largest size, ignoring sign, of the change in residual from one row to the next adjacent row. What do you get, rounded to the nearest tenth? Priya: -2.5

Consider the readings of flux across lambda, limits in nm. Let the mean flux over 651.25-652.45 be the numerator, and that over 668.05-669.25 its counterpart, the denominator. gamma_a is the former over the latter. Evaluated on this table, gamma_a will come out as 1.07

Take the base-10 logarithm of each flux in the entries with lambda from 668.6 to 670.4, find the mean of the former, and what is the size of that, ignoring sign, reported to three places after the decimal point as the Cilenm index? 0.850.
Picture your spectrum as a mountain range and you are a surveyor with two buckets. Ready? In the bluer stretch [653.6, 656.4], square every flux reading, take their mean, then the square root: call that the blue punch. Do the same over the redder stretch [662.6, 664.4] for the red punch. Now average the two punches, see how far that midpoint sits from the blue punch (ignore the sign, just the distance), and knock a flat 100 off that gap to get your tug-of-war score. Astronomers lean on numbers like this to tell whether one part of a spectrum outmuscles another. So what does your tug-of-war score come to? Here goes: -99.7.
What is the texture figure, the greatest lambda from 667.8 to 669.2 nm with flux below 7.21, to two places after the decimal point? 669.10 nm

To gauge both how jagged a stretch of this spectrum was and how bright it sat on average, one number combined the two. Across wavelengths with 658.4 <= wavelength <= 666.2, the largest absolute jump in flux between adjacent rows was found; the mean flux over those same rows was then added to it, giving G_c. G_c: 7.99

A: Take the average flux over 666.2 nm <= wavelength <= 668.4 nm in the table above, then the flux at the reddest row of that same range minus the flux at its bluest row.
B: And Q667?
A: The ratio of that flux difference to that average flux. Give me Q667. 0.03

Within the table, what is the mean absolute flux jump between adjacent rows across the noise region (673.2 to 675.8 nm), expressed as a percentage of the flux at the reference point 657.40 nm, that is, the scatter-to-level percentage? 2.7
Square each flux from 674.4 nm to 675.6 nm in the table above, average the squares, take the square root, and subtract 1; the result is 6.04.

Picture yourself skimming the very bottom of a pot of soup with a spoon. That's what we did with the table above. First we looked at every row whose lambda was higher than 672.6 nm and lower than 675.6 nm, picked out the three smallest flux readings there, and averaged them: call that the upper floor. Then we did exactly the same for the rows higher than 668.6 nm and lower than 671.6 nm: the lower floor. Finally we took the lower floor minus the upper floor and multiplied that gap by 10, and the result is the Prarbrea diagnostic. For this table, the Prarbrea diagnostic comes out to 0.3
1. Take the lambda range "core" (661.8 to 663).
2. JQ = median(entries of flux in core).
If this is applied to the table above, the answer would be 7.33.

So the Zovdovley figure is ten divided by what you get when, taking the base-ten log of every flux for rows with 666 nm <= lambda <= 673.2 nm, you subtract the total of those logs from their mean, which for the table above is -0.509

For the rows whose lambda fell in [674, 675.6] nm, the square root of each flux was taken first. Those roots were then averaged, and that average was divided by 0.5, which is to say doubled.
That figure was 5.32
